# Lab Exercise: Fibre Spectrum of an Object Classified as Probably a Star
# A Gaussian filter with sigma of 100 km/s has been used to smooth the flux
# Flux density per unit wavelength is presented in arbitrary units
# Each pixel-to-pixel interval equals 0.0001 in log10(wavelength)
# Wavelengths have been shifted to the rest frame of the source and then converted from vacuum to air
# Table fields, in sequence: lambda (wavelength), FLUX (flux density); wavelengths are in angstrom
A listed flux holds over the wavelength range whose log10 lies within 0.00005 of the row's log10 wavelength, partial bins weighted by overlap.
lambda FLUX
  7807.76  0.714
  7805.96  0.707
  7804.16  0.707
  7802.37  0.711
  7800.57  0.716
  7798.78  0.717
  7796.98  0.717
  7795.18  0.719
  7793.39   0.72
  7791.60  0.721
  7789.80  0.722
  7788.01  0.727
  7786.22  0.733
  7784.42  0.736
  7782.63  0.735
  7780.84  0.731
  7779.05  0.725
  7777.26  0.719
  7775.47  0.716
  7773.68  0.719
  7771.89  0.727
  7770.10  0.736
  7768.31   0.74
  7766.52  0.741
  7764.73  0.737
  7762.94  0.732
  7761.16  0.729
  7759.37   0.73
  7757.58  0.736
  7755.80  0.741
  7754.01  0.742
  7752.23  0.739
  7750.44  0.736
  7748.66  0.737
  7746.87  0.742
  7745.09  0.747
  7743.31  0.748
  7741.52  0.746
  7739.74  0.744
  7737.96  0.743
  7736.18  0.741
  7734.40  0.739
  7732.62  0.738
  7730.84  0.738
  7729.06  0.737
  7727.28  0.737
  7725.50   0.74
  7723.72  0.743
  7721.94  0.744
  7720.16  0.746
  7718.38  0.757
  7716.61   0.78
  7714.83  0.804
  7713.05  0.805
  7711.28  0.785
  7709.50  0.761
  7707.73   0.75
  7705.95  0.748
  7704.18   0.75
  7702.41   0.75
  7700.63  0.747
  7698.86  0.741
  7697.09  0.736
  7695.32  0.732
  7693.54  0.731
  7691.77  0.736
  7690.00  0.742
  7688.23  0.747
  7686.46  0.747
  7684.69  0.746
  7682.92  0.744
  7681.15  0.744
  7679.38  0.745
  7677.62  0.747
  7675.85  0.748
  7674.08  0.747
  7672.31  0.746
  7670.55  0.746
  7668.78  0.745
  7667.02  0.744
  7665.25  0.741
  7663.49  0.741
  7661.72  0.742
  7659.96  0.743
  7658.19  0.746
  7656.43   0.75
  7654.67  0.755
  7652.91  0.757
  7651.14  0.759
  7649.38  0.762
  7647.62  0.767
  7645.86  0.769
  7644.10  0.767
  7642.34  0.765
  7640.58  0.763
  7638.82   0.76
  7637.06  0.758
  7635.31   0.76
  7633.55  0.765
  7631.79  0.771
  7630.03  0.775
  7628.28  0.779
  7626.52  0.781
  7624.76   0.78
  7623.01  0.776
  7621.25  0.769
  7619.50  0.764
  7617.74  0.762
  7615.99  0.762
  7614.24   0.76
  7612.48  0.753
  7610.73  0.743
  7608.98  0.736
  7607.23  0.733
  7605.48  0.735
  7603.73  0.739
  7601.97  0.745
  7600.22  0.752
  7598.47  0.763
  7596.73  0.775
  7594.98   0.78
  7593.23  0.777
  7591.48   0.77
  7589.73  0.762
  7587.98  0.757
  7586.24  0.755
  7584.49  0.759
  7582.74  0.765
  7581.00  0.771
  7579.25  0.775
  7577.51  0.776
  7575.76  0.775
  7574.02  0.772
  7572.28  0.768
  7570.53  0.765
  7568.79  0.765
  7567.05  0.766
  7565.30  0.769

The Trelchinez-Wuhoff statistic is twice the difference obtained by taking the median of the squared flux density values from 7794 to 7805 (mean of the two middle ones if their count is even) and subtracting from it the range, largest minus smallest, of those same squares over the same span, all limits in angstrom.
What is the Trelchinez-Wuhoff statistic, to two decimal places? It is 0.99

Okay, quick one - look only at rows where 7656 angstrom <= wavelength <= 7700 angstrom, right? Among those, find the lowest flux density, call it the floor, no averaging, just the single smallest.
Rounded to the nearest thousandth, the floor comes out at 0.731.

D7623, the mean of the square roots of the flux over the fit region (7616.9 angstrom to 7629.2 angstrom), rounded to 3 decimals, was 0.879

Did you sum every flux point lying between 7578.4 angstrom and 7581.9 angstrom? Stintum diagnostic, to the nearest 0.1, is 1.5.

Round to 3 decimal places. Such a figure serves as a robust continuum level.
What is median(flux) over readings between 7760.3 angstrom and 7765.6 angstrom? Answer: 0.732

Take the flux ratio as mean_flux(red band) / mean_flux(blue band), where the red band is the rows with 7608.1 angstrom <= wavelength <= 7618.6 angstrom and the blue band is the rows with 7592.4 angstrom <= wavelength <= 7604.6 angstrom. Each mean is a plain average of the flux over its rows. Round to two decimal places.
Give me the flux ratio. 0.99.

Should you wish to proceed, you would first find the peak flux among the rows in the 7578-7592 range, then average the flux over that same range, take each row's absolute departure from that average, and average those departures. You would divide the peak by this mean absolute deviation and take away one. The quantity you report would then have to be 128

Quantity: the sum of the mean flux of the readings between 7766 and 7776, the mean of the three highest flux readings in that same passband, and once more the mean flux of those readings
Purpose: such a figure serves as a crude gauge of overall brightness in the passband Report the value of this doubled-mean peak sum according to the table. 2.20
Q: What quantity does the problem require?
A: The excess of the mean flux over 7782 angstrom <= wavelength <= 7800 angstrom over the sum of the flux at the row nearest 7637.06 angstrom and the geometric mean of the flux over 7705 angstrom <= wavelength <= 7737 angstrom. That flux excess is -0.788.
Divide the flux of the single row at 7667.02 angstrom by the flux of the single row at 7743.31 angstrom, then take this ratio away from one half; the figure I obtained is -0.495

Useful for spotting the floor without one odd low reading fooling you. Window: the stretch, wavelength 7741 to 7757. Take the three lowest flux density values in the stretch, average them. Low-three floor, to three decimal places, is 0.737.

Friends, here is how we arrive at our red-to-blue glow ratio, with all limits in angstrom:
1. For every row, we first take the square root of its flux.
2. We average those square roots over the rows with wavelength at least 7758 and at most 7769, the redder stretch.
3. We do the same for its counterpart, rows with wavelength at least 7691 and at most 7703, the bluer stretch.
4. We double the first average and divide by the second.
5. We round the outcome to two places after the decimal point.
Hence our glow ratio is 1.99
